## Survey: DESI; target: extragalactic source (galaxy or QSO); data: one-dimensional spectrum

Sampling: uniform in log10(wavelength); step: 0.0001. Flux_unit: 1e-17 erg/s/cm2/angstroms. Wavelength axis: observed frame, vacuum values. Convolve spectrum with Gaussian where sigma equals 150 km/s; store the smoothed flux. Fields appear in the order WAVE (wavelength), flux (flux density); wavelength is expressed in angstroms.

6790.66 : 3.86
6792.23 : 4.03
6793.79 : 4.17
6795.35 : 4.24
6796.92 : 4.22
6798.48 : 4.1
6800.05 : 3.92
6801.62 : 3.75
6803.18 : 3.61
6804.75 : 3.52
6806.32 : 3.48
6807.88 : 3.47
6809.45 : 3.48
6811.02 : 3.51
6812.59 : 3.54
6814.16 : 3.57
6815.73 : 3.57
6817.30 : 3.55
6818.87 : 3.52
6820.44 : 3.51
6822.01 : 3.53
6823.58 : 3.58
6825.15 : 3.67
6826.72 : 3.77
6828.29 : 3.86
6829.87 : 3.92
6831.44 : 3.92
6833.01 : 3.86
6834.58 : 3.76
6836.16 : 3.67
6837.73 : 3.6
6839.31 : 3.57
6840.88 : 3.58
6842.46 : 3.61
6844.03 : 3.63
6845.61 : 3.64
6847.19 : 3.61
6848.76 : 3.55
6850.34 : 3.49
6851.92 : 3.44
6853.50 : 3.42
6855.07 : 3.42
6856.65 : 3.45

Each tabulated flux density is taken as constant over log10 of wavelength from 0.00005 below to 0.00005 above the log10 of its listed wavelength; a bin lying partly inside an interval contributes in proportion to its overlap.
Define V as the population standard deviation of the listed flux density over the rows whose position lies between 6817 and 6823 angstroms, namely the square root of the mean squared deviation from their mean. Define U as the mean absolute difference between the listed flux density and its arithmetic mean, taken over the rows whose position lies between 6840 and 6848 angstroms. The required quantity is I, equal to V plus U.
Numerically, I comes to 0.03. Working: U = 0.02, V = 0.015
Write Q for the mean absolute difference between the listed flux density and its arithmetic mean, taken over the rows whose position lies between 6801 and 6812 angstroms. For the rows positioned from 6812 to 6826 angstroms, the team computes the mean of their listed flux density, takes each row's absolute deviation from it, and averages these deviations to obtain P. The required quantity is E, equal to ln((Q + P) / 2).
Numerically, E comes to -2.9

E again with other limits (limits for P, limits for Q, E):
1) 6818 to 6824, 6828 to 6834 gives -3.6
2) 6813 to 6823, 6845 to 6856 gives -3.0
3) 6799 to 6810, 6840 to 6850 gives -2.5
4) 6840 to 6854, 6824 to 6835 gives -2.6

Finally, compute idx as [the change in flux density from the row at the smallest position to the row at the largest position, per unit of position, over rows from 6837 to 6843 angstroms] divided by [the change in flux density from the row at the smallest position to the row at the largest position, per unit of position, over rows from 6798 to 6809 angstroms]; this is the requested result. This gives -0.03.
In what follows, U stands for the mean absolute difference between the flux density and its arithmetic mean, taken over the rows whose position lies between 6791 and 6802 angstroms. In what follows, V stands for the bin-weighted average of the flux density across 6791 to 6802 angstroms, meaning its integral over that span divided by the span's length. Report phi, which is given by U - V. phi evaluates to -3.92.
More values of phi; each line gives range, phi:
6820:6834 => -3.60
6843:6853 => -3.49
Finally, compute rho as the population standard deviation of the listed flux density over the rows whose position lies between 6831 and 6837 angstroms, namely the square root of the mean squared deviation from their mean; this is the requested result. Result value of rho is 0.10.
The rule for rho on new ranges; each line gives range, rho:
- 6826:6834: 0.05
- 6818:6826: 0.06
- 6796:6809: 0.27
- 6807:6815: 0.04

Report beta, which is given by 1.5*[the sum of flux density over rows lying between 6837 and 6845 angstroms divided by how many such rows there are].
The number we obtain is 5.40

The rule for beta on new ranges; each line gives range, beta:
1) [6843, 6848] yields 5.44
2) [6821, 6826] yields 5.39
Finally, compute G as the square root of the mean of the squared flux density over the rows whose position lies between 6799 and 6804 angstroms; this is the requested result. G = 3.76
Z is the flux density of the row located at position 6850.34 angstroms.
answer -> 3.49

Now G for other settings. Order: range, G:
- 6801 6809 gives 3.57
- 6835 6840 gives 3.61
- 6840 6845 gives 3.61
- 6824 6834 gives 3.83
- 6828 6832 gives 3.90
